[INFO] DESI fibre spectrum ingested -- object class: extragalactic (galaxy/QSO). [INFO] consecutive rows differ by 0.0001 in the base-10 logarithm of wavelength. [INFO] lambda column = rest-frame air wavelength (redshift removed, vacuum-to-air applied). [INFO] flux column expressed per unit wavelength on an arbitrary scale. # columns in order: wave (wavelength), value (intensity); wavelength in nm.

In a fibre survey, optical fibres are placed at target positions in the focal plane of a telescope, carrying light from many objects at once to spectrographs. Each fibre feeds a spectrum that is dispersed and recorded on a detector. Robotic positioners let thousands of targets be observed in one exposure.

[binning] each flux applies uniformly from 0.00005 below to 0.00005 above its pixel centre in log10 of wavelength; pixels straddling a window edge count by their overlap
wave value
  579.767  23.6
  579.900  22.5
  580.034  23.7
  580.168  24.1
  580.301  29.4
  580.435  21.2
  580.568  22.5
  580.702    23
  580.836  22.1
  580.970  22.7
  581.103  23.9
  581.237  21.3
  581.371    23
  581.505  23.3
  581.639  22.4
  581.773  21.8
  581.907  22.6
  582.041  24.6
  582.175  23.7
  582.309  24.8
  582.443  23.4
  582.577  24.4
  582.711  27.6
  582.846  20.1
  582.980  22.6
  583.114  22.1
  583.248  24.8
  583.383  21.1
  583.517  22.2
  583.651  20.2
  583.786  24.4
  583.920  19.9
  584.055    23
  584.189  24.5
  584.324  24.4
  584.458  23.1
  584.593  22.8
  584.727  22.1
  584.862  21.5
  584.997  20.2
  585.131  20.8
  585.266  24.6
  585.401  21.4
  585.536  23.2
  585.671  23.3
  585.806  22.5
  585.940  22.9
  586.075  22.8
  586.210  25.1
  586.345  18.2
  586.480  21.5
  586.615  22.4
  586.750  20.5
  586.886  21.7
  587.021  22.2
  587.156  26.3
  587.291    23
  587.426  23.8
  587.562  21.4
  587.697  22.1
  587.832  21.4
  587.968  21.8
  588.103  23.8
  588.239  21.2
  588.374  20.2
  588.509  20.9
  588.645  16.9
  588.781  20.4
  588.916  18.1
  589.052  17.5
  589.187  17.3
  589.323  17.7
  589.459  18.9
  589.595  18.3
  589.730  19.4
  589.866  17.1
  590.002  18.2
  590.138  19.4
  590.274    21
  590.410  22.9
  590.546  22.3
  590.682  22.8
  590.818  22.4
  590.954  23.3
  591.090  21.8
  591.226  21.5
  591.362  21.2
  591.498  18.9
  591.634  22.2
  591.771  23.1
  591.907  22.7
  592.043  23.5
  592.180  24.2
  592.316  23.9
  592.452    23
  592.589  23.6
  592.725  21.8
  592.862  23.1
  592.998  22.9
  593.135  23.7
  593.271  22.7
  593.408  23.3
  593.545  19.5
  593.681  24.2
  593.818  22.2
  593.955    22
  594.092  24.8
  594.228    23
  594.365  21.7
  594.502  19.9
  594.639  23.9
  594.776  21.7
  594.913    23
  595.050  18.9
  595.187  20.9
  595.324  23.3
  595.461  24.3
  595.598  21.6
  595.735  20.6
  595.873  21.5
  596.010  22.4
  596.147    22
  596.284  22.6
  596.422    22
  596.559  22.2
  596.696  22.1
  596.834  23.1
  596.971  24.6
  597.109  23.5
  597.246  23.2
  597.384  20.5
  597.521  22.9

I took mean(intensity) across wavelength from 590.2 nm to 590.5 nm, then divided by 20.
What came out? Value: 1.10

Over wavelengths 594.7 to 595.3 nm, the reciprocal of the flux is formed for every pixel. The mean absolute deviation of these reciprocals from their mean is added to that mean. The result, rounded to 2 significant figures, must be 0.050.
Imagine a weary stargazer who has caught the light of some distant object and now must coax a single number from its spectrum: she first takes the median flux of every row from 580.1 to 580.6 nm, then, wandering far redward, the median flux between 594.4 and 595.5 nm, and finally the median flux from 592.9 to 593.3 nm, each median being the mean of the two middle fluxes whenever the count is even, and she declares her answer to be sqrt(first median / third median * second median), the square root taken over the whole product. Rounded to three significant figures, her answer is 4.77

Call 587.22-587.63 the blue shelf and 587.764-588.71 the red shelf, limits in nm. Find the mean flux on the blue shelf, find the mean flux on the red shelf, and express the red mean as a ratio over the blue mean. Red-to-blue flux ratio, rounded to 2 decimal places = 0.92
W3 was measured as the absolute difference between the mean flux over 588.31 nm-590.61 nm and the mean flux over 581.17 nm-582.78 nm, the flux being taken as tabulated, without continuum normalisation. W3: 4.4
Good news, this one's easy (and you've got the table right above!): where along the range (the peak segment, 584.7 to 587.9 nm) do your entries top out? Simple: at 587.156 nm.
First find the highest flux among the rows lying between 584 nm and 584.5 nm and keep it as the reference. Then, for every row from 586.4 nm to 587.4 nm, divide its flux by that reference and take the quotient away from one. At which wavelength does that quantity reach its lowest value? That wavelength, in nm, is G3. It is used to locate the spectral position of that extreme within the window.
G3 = 587.156 nm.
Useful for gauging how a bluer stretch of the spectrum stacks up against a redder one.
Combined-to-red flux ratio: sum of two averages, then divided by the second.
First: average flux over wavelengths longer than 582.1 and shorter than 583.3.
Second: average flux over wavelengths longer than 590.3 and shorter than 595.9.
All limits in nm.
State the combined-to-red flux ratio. 2.06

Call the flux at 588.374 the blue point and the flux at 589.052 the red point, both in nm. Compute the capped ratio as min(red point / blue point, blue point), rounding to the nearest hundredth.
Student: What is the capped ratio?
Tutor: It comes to 0.87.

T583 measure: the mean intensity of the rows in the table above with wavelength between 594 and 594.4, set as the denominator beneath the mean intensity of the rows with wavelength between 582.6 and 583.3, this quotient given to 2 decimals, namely 1.01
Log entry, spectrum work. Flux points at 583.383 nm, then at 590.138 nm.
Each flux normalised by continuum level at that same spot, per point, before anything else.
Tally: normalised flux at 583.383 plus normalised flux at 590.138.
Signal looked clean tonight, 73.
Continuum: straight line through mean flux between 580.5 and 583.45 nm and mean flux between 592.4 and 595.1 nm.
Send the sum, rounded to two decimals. 1.77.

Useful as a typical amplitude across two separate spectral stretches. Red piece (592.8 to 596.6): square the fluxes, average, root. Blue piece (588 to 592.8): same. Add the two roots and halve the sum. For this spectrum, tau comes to 21.7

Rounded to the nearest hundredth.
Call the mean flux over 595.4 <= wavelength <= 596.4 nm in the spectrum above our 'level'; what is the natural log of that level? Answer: 3.10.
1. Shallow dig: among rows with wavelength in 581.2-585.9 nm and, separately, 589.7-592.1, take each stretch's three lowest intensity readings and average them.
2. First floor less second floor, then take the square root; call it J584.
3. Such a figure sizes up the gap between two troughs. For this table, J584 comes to 1.41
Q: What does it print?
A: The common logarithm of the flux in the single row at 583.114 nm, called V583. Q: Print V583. 1.34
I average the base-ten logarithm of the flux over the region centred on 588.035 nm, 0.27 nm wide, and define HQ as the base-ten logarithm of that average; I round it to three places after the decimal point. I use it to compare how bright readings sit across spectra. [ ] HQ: 0.133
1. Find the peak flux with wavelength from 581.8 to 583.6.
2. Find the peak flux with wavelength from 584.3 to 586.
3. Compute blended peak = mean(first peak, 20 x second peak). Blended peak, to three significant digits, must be 260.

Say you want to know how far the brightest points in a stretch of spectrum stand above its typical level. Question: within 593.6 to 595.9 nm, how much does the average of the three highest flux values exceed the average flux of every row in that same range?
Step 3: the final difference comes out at 2.2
